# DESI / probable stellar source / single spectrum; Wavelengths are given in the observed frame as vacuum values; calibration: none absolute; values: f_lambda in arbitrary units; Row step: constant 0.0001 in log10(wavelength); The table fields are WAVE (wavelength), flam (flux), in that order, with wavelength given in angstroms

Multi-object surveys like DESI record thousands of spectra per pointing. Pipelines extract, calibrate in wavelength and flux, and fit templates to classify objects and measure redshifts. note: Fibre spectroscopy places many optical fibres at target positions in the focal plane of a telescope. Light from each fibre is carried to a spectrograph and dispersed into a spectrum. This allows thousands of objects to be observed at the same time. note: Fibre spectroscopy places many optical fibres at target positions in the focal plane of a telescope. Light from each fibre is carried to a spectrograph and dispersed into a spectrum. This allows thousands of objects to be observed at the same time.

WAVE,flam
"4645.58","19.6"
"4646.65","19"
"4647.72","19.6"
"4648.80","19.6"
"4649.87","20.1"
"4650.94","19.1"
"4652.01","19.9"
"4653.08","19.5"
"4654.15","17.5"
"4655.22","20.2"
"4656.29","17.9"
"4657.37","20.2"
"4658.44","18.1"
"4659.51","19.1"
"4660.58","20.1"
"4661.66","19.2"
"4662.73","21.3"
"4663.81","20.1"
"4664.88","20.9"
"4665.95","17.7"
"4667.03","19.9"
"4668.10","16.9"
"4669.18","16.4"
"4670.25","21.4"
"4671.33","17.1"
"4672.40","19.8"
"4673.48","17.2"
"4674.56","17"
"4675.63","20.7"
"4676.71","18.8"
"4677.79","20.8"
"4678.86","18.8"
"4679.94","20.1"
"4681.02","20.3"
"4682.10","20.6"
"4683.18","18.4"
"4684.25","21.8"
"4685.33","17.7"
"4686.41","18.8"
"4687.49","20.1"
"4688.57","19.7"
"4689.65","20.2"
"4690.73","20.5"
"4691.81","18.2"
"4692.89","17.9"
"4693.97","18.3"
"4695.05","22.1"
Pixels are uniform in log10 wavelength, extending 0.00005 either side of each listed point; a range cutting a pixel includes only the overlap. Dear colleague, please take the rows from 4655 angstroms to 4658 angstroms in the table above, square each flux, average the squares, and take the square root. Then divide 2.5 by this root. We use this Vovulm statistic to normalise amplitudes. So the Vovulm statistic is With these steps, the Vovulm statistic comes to 0.128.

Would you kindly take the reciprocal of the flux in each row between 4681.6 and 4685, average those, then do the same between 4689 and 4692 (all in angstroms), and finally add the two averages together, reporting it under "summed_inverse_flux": 0.101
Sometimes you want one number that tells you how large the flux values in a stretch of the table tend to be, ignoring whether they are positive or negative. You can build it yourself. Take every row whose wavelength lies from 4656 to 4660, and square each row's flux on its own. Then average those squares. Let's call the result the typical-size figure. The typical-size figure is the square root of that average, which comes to 18.8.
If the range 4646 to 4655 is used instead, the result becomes 19.3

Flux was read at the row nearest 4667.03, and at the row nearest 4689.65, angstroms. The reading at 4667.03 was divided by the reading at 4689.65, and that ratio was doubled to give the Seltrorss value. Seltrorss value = 1.97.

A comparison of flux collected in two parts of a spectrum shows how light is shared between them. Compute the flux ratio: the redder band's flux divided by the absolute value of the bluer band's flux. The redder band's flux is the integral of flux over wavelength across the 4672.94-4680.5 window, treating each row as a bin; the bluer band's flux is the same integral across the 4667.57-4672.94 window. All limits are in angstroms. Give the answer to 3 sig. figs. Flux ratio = 1.46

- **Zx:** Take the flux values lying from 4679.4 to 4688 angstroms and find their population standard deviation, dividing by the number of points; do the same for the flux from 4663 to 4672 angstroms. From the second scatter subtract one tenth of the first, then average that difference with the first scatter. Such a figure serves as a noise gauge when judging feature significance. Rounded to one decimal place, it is 1.5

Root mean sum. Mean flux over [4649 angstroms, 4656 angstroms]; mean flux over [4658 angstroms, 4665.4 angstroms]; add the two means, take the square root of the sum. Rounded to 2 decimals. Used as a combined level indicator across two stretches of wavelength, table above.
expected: 6.26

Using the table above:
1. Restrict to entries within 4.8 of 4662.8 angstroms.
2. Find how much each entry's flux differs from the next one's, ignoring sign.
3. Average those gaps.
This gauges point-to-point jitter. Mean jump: 1.55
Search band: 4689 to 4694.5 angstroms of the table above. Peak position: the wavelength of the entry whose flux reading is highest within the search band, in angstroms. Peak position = 4690.73 angstroms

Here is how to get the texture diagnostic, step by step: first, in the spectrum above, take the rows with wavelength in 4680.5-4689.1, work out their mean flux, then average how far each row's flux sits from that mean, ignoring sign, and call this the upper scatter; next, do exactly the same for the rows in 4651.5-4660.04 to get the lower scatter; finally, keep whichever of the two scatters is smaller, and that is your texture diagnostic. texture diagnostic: 0.91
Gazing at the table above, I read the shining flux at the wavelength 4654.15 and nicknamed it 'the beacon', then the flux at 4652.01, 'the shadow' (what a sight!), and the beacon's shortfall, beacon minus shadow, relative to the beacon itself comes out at -0.14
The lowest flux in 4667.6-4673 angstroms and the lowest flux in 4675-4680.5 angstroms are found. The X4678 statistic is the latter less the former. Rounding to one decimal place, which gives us 2.4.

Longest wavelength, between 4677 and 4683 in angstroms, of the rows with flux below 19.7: 4678.86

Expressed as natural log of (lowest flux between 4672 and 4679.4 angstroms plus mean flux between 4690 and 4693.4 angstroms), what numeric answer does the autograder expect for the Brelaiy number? 3.58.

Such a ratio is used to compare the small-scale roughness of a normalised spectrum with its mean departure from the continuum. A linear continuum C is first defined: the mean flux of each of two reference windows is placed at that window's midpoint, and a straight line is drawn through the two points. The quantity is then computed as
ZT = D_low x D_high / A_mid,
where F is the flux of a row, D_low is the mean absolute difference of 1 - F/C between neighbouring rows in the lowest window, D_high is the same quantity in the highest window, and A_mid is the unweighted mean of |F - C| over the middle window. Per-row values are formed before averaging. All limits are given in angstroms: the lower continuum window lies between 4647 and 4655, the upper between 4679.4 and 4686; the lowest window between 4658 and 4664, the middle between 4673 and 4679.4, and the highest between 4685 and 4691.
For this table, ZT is 0.0015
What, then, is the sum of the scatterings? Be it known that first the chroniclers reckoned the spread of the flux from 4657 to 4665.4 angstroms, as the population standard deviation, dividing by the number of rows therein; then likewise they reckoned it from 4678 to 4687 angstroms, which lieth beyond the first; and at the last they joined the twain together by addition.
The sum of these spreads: 2.2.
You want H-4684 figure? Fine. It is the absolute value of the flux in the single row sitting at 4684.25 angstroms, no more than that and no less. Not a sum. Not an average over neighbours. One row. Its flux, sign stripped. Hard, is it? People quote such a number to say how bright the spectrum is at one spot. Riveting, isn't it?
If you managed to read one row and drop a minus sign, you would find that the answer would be 21.8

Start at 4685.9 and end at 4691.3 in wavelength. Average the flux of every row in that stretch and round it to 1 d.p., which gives 19.9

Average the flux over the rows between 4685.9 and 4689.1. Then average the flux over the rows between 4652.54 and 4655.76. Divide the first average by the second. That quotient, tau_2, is 1.02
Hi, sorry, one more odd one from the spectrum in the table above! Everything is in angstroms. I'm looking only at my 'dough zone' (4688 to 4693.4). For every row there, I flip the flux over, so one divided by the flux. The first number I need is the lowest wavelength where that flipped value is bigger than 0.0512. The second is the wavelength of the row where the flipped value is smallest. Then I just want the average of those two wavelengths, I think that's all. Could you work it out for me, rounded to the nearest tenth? 4691.3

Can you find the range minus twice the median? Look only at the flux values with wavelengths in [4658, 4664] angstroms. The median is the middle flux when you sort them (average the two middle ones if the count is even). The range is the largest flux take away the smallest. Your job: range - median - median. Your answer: -36.1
